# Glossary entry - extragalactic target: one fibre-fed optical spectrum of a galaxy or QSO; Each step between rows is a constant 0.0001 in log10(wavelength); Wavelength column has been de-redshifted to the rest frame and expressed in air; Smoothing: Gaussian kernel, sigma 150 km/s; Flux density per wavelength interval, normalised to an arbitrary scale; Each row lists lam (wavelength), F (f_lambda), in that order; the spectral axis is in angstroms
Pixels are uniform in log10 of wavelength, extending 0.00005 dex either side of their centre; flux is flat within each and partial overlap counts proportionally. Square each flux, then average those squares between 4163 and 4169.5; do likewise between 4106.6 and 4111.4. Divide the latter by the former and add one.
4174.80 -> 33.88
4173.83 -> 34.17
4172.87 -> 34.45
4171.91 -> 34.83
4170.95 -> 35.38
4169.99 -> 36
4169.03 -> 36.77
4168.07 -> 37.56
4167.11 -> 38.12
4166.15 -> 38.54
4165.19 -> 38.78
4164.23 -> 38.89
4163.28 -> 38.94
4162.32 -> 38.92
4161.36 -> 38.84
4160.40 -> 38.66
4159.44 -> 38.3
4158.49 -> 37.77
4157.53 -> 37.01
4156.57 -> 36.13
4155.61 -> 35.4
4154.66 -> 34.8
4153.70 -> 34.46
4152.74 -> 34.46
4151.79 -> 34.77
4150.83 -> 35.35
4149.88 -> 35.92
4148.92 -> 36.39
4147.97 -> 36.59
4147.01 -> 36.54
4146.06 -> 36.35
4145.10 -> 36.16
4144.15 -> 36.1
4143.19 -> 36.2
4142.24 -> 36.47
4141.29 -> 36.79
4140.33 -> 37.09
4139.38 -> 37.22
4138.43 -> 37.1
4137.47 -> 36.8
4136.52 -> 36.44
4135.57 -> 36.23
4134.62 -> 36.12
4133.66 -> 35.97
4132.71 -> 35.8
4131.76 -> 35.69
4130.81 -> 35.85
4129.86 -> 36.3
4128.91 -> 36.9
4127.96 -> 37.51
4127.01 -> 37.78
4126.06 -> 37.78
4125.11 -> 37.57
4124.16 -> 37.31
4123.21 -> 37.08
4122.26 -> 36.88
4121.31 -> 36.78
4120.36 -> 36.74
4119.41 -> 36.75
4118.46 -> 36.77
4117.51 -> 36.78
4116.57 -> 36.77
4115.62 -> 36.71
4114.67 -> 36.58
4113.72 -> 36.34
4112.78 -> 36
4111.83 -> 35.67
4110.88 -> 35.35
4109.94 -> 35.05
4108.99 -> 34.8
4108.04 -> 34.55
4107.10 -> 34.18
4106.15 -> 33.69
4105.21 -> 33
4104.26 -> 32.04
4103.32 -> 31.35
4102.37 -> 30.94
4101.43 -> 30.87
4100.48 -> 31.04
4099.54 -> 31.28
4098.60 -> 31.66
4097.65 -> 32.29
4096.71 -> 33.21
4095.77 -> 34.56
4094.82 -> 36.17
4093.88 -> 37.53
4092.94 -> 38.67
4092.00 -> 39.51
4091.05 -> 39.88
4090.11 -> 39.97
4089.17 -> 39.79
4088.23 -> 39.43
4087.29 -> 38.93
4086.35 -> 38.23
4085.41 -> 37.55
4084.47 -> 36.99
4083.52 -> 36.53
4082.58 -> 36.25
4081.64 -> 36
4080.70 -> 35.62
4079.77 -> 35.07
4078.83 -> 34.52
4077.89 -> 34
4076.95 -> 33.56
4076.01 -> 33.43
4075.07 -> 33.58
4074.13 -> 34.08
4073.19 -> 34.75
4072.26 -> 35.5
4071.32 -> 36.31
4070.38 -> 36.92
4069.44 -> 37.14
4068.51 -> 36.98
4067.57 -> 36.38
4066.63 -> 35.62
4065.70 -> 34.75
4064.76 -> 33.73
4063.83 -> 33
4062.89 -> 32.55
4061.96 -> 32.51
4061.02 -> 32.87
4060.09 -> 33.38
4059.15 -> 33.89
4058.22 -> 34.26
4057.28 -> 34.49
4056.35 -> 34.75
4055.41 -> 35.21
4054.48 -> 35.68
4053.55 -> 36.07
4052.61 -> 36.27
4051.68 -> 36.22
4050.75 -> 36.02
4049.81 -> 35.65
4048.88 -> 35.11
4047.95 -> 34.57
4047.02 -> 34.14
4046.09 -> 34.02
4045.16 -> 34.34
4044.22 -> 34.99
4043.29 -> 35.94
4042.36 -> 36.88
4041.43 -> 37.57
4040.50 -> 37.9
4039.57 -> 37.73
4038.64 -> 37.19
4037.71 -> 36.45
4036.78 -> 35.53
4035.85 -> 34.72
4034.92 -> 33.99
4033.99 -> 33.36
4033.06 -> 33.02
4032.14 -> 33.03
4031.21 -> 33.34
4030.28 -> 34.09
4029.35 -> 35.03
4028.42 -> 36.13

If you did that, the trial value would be 1.828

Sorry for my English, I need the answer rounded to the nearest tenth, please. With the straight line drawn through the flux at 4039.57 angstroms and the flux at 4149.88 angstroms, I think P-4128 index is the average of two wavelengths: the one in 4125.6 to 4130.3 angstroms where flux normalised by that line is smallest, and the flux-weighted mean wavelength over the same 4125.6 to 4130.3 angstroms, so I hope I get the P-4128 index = 4128.9 angstroms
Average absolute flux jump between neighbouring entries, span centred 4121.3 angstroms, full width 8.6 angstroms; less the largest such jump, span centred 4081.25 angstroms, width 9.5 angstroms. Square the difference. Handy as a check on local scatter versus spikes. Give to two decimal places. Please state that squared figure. 0.20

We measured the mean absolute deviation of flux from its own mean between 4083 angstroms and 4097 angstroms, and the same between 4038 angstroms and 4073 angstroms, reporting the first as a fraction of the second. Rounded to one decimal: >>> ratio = 1.3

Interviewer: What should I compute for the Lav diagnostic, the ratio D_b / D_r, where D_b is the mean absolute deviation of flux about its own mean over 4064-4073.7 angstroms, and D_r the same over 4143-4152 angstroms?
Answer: 2.3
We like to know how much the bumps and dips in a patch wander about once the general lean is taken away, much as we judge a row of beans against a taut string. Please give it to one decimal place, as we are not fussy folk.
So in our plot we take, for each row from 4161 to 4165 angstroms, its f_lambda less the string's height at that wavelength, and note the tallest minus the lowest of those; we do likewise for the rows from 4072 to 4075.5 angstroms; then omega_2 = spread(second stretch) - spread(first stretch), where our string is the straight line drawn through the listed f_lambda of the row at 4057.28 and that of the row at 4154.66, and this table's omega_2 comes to 1.8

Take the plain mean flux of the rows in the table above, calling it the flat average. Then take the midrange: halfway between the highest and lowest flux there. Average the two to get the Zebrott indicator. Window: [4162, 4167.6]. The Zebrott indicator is 38.6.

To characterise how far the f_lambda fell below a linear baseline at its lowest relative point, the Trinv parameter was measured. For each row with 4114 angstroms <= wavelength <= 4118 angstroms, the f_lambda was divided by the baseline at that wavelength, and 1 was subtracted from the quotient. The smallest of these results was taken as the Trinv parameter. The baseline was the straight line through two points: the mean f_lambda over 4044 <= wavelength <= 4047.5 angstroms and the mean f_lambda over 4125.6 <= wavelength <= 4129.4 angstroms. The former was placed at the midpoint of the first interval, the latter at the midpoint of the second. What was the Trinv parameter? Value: -0.011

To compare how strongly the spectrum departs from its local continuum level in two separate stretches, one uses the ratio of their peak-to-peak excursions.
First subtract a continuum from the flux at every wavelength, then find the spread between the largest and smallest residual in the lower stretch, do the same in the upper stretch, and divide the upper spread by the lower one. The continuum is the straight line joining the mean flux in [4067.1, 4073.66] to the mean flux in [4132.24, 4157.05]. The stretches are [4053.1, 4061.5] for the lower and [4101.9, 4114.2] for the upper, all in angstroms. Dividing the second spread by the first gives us 1.7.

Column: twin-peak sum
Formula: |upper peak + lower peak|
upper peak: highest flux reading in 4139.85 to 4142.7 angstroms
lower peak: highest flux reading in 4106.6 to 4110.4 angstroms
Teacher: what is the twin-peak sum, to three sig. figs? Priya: 72.1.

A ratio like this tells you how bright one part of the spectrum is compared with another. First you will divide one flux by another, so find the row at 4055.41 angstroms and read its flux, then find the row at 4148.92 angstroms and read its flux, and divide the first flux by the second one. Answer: 0.97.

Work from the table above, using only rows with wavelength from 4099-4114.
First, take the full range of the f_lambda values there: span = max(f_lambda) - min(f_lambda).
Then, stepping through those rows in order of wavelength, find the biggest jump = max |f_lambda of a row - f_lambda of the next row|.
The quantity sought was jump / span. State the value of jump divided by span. 0.18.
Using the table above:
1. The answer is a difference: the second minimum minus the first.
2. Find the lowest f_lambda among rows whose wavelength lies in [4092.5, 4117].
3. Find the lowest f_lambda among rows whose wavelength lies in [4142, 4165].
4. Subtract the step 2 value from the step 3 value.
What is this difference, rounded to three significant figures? 3.59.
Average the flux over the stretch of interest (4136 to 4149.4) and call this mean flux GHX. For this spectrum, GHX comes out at 36.6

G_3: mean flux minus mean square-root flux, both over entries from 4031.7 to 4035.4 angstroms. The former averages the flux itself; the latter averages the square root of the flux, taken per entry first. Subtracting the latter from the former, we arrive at 27.6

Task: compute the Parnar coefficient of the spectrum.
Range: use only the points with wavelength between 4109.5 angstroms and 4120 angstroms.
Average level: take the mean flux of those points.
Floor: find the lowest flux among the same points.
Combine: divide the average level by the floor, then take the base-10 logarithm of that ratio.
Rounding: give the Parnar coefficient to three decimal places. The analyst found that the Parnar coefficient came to 0.015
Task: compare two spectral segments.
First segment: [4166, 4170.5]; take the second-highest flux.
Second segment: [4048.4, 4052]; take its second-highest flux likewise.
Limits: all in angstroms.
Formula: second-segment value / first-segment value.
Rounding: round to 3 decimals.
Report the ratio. 0.945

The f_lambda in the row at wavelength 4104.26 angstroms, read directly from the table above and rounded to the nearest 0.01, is 32.04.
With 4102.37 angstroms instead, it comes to 30.94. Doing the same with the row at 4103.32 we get 31.35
